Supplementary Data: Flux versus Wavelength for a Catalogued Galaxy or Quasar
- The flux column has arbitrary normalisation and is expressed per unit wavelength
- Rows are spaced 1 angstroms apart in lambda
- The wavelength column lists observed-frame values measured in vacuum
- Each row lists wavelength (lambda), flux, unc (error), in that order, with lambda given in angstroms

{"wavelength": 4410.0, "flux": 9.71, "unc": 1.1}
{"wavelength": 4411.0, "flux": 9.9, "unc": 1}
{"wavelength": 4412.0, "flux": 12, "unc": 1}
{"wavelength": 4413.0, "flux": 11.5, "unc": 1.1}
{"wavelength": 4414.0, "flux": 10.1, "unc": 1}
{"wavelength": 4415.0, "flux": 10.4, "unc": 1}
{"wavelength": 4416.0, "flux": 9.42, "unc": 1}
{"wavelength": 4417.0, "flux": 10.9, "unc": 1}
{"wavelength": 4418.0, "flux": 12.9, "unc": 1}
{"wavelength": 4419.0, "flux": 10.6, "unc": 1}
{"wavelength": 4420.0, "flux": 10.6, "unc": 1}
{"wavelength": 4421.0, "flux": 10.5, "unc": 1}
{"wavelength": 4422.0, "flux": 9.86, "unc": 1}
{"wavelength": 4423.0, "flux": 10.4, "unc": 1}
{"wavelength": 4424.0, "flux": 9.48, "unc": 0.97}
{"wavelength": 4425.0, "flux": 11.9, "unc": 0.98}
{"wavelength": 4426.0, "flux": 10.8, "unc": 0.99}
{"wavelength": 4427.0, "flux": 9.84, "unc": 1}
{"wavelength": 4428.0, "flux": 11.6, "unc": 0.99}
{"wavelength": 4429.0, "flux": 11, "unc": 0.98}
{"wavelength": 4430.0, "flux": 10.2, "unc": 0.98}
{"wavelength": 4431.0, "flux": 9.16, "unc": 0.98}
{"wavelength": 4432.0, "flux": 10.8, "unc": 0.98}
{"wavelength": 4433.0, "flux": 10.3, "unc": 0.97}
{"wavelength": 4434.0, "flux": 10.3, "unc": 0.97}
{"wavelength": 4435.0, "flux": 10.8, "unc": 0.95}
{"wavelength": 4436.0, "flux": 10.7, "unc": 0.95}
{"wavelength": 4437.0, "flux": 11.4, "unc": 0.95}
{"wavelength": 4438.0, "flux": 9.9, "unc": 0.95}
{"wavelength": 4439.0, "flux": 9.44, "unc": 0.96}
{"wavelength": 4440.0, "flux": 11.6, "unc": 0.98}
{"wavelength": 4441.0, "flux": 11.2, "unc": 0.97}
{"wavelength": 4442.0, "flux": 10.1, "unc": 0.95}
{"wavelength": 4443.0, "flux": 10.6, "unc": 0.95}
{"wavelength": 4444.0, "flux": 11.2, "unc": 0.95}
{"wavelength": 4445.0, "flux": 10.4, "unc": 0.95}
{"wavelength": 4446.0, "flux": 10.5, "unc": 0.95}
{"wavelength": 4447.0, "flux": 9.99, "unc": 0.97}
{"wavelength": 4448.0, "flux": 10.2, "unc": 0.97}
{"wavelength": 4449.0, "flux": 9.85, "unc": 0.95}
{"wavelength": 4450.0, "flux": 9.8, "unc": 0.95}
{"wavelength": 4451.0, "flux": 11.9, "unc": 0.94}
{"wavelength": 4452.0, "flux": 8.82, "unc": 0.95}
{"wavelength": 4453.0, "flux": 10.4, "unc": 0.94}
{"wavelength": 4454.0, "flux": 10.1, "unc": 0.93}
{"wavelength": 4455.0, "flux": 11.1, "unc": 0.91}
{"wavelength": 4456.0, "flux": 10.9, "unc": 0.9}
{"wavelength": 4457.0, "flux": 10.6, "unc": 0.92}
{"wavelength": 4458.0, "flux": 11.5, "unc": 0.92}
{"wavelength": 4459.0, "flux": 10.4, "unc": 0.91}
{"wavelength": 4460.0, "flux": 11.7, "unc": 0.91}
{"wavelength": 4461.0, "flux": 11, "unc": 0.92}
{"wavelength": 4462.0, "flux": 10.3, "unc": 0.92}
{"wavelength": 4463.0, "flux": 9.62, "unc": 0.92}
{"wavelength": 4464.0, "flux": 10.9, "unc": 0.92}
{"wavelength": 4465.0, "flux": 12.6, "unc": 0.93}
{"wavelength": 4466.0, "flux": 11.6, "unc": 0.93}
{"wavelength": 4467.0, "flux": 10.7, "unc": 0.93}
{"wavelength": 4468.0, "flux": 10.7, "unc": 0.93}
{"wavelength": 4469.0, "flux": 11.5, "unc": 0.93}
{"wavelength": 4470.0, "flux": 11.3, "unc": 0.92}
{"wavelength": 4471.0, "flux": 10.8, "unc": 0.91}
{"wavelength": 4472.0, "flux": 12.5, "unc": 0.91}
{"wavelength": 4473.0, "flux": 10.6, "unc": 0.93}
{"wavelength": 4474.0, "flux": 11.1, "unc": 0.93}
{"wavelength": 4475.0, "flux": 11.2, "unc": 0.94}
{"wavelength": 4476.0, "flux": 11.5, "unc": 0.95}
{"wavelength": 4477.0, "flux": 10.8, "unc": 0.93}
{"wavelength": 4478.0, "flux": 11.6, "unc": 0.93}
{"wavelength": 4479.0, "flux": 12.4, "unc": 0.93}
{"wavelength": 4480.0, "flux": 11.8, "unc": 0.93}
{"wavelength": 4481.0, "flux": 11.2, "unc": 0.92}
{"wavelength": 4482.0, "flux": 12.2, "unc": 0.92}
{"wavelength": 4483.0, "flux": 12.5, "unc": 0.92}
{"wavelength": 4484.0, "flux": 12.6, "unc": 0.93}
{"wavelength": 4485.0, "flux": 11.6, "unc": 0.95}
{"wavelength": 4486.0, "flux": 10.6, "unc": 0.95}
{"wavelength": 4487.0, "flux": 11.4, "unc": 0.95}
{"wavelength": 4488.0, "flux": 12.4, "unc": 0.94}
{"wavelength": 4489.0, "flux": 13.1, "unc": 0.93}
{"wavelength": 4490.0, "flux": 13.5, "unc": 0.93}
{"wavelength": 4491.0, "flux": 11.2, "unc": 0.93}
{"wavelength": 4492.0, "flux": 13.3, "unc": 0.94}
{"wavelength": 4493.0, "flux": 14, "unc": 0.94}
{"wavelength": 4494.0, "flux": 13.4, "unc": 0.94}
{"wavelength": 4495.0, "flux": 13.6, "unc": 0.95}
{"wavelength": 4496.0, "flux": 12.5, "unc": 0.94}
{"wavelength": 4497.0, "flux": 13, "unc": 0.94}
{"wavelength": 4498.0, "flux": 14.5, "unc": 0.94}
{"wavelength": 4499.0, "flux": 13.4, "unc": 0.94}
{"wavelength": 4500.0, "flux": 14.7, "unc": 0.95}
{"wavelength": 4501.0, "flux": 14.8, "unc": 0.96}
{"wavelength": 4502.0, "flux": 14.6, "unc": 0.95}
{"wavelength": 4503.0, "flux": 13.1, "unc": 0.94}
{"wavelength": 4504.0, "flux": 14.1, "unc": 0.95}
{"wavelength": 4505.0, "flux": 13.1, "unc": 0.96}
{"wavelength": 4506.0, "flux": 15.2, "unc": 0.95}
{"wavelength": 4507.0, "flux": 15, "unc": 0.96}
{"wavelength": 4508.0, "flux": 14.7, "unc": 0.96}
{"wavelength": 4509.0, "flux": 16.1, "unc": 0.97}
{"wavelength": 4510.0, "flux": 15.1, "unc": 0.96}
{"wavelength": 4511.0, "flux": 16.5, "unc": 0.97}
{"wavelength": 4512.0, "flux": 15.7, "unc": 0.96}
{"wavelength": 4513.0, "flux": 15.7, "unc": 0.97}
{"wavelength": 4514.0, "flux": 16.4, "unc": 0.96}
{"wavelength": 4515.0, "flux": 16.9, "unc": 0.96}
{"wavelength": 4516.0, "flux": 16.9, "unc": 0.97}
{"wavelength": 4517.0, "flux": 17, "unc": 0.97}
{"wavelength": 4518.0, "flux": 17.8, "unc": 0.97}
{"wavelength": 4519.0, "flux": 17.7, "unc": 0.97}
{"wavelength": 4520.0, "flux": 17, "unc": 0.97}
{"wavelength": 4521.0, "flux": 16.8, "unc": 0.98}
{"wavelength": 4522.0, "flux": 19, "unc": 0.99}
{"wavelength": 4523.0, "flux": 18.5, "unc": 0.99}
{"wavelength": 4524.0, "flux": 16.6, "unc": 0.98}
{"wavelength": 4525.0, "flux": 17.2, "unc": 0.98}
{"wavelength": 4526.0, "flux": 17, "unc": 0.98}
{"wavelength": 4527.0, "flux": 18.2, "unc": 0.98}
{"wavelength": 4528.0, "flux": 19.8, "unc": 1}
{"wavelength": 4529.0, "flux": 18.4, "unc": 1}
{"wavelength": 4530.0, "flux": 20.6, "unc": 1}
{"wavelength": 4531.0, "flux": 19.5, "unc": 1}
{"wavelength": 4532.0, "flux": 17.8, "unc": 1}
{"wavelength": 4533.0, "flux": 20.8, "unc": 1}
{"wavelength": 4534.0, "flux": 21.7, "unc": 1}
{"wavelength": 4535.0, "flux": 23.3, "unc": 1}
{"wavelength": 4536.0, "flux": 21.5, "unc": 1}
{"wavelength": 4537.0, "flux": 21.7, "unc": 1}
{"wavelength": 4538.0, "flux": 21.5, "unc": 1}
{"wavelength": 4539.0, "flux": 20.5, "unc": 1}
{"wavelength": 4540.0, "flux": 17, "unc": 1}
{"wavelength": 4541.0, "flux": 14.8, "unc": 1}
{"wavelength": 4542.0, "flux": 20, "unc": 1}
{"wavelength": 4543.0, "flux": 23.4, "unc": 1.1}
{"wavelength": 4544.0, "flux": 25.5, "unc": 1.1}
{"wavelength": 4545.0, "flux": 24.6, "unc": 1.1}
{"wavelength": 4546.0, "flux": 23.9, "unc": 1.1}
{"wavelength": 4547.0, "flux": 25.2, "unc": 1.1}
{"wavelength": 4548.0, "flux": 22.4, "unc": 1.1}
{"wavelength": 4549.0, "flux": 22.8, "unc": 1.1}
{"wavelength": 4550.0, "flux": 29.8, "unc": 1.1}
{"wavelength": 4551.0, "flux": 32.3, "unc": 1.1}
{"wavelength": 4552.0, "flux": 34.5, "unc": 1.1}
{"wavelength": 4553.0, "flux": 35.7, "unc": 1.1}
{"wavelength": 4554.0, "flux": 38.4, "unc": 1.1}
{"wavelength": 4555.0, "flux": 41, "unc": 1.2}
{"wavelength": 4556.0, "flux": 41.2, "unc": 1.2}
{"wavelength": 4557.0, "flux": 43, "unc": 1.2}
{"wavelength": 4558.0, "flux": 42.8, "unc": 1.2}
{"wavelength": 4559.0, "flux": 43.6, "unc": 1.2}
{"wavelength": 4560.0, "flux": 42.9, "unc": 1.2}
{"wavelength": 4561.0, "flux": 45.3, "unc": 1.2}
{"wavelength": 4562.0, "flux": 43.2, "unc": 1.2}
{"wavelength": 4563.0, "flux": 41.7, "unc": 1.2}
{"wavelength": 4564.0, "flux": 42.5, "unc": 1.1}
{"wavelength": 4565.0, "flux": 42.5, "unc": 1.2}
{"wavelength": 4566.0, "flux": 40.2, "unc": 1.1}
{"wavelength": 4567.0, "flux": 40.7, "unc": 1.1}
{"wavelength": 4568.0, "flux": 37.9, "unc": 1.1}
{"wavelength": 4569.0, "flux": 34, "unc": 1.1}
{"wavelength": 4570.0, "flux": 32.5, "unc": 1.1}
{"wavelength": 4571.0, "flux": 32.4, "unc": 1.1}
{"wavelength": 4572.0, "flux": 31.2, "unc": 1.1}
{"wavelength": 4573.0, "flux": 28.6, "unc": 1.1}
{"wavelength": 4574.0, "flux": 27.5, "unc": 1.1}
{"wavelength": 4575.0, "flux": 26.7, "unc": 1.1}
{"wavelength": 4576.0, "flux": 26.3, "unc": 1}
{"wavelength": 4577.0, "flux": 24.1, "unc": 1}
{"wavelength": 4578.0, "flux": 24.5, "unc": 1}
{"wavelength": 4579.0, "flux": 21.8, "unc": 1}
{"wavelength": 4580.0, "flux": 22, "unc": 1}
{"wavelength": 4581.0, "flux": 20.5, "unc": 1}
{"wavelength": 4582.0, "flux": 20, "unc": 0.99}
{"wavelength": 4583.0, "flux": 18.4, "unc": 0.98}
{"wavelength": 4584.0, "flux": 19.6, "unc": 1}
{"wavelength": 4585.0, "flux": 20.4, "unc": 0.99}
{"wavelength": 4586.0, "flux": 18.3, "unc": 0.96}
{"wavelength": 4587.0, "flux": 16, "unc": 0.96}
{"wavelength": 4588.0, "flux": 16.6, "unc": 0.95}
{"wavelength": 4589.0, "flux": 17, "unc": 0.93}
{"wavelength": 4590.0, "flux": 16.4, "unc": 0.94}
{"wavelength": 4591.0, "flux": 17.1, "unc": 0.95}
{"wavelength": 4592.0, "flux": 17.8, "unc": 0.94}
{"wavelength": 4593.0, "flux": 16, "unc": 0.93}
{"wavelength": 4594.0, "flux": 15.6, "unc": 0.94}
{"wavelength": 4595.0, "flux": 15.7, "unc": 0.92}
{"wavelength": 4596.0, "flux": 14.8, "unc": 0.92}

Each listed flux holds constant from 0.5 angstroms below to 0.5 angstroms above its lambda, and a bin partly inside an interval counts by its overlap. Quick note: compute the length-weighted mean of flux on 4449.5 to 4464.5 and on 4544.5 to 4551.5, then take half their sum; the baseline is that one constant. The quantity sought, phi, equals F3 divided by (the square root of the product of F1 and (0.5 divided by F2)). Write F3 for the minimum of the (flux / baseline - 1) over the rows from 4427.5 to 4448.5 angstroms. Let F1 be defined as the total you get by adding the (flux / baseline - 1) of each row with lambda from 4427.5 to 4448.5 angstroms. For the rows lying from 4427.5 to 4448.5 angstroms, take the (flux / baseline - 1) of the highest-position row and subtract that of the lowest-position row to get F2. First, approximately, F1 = -9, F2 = -0.1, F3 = -0.50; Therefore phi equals -0.07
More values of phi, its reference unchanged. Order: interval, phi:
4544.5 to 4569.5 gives 0.05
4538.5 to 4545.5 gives -0.13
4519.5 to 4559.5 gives -0.09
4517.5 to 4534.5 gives -0.12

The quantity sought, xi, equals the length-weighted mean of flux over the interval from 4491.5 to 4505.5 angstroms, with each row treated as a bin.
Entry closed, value 14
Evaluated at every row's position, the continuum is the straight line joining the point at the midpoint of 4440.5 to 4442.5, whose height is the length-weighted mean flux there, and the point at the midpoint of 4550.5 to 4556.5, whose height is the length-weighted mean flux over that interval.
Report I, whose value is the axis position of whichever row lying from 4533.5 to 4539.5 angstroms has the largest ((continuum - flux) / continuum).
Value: 4539.0 angstroms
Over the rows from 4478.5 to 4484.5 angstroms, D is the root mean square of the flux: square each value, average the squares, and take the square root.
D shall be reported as 12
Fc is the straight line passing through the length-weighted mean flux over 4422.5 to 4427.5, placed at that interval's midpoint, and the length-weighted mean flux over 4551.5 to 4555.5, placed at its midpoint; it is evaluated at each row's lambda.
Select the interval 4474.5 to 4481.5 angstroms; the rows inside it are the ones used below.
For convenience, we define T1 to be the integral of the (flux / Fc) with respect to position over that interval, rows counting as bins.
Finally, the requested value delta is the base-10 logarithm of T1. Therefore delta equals 0.57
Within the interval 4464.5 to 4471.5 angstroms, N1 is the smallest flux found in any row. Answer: 10.7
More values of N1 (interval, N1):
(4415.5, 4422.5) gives 9.42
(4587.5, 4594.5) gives 15.6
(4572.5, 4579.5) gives 21.8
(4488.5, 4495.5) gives 11.2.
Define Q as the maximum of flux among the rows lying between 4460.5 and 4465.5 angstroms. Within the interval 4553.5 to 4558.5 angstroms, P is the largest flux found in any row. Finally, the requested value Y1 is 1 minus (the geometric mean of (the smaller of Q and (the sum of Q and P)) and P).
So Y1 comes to -22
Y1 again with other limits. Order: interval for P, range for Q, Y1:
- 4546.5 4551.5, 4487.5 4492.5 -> -20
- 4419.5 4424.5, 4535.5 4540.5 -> -14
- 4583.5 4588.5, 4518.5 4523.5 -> -19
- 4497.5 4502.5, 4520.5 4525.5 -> -16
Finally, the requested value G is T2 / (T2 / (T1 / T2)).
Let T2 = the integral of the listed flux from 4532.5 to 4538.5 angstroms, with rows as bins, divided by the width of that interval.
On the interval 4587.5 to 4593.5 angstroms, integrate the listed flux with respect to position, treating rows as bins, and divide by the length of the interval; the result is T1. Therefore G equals 0.8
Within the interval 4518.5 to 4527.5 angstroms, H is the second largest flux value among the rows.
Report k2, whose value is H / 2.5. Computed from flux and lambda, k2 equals 7.4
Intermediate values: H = 18.5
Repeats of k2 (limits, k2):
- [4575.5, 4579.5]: 9.8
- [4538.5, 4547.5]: 10.1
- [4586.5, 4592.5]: 6.8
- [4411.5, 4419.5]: 4.8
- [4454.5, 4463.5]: 4.6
